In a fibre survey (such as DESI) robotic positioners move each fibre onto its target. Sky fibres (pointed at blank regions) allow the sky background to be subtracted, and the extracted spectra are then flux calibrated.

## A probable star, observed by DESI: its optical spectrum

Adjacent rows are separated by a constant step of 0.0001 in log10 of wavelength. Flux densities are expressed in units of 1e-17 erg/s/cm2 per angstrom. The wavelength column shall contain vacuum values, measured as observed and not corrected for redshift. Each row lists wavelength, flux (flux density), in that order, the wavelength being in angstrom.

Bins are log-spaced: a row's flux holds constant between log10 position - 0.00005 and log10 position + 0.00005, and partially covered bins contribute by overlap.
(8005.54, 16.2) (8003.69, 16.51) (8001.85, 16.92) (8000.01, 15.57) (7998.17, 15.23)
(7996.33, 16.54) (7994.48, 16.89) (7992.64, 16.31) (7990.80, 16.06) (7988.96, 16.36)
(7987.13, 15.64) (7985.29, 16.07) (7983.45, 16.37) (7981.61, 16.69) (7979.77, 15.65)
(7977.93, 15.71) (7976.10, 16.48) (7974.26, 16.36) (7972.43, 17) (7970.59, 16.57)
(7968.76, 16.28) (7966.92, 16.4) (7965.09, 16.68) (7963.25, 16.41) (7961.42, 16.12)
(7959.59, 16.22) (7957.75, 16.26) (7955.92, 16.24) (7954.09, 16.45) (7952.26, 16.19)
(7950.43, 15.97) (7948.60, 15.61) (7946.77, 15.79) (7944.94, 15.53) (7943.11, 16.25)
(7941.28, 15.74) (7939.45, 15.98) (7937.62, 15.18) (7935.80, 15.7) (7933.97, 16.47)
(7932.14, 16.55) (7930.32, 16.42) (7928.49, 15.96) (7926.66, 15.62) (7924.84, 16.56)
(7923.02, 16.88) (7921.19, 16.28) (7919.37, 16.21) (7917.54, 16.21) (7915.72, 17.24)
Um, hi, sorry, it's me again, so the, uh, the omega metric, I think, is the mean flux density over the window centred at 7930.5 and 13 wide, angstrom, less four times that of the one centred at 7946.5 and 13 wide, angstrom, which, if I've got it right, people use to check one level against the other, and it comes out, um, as -47.3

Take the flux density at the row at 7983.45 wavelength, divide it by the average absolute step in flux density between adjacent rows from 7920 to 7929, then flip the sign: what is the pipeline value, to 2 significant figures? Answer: -30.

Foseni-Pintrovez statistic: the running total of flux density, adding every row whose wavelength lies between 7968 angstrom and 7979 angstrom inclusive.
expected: 98.4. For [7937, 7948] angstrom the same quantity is 94.5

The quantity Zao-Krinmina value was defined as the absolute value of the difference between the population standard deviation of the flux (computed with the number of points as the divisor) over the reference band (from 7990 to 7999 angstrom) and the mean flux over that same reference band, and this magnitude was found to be 15.65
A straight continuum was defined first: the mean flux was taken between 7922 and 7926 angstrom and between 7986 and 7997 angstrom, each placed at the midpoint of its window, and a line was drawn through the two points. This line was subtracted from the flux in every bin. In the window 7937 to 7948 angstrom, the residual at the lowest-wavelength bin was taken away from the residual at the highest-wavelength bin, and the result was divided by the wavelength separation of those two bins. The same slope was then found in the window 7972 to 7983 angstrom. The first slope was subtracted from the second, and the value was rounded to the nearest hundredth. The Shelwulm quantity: -0.10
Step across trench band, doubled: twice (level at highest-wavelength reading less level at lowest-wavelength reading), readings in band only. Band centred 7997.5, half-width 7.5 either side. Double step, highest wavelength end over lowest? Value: 0.9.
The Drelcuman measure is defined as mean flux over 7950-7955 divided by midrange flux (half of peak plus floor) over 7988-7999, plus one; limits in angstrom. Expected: 2.01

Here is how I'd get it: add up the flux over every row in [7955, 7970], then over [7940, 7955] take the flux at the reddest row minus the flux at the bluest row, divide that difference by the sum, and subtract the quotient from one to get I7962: 0.99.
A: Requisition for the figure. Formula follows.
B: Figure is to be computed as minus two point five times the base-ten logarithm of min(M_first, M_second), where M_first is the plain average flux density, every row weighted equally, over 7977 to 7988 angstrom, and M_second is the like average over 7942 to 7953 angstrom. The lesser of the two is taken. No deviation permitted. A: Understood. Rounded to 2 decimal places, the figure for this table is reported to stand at -3.00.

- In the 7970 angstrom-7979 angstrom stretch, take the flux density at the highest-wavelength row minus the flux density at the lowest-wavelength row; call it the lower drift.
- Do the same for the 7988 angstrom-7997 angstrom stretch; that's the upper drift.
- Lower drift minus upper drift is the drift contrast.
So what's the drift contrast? -1.0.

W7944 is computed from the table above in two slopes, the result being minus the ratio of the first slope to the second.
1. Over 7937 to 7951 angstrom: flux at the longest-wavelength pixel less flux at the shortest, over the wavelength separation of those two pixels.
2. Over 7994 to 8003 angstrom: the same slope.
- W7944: -15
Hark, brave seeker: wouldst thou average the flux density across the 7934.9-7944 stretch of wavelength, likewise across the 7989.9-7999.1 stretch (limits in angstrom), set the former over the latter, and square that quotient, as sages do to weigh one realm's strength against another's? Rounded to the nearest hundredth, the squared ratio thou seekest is 0.95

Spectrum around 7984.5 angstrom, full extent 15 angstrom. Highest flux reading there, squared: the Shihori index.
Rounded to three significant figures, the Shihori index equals 279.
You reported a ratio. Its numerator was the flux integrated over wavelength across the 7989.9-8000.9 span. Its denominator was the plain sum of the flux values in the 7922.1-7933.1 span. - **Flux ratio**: 1.81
